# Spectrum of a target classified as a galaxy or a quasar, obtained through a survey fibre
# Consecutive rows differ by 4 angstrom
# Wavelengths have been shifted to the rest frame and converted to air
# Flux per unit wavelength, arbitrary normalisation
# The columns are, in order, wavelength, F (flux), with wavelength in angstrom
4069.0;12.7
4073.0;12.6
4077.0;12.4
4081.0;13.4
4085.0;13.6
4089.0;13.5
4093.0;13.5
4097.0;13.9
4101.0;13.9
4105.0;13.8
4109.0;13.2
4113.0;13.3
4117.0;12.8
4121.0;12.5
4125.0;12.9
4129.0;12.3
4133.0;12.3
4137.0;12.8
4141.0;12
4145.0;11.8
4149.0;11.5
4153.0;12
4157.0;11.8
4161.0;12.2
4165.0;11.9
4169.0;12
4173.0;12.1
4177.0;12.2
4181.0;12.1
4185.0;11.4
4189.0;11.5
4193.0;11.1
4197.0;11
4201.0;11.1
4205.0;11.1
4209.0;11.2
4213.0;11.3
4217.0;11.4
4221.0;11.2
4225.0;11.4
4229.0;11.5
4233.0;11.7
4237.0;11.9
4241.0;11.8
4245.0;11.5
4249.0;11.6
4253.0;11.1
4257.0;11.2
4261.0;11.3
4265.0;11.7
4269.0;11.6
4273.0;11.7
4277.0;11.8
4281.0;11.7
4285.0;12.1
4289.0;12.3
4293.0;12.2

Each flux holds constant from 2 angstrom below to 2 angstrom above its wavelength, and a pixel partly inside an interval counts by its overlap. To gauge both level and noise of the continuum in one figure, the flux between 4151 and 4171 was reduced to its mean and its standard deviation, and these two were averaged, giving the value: 6.06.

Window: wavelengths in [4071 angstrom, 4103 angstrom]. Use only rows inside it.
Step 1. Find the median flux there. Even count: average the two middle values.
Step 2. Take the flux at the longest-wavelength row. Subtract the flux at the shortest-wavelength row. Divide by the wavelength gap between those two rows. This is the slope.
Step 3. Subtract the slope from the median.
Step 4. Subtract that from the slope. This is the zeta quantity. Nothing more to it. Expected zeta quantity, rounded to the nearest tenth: -13.4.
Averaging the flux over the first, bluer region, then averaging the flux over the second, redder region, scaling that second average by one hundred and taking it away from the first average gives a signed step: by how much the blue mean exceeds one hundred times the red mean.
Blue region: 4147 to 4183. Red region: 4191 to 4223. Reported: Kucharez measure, -1106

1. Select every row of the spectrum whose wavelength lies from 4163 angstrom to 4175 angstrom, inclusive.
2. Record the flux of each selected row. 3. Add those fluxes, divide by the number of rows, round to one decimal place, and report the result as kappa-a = 12.0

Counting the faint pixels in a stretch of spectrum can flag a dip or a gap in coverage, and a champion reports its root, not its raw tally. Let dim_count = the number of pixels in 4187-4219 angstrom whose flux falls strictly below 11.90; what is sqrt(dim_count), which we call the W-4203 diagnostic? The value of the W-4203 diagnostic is 2.8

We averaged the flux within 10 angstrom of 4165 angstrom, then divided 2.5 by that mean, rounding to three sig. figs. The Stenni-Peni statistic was 0.208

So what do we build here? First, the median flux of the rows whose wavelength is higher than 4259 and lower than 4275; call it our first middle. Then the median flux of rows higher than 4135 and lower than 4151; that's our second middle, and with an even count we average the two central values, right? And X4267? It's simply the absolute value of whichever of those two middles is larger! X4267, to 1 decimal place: 11.9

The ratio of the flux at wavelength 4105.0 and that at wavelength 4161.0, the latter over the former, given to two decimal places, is 0.88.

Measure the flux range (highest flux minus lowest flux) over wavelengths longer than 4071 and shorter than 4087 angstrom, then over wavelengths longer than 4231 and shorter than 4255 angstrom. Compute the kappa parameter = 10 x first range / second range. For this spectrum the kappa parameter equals 15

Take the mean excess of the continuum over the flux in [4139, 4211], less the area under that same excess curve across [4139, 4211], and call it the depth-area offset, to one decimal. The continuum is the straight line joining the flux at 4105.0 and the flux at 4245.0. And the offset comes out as -69.8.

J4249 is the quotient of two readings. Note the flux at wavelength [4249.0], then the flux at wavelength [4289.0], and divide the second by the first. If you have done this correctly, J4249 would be 1.060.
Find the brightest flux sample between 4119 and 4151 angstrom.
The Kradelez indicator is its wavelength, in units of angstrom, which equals 4125.0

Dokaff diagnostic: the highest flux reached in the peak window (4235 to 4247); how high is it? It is 11.9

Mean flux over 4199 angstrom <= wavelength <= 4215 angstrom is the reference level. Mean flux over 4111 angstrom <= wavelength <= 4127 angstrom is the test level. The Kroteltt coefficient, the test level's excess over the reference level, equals 1.7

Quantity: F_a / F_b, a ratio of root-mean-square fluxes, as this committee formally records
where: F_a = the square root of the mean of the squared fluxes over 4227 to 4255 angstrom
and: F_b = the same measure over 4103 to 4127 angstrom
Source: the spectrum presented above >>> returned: 0.89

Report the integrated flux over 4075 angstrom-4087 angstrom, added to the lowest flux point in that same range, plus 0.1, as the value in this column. 170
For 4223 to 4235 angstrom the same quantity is 150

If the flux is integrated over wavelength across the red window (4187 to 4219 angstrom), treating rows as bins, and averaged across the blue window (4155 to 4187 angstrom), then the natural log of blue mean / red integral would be -3.401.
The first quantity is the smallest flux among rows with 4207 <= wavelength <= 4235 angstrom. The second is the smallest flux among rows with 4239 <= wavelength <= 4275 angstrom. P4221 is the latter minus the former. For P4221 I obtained -0.10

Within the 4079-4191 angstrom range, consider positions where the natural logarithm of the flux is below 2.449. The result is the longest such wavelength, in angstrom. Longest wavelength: 4189.0 angstrom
